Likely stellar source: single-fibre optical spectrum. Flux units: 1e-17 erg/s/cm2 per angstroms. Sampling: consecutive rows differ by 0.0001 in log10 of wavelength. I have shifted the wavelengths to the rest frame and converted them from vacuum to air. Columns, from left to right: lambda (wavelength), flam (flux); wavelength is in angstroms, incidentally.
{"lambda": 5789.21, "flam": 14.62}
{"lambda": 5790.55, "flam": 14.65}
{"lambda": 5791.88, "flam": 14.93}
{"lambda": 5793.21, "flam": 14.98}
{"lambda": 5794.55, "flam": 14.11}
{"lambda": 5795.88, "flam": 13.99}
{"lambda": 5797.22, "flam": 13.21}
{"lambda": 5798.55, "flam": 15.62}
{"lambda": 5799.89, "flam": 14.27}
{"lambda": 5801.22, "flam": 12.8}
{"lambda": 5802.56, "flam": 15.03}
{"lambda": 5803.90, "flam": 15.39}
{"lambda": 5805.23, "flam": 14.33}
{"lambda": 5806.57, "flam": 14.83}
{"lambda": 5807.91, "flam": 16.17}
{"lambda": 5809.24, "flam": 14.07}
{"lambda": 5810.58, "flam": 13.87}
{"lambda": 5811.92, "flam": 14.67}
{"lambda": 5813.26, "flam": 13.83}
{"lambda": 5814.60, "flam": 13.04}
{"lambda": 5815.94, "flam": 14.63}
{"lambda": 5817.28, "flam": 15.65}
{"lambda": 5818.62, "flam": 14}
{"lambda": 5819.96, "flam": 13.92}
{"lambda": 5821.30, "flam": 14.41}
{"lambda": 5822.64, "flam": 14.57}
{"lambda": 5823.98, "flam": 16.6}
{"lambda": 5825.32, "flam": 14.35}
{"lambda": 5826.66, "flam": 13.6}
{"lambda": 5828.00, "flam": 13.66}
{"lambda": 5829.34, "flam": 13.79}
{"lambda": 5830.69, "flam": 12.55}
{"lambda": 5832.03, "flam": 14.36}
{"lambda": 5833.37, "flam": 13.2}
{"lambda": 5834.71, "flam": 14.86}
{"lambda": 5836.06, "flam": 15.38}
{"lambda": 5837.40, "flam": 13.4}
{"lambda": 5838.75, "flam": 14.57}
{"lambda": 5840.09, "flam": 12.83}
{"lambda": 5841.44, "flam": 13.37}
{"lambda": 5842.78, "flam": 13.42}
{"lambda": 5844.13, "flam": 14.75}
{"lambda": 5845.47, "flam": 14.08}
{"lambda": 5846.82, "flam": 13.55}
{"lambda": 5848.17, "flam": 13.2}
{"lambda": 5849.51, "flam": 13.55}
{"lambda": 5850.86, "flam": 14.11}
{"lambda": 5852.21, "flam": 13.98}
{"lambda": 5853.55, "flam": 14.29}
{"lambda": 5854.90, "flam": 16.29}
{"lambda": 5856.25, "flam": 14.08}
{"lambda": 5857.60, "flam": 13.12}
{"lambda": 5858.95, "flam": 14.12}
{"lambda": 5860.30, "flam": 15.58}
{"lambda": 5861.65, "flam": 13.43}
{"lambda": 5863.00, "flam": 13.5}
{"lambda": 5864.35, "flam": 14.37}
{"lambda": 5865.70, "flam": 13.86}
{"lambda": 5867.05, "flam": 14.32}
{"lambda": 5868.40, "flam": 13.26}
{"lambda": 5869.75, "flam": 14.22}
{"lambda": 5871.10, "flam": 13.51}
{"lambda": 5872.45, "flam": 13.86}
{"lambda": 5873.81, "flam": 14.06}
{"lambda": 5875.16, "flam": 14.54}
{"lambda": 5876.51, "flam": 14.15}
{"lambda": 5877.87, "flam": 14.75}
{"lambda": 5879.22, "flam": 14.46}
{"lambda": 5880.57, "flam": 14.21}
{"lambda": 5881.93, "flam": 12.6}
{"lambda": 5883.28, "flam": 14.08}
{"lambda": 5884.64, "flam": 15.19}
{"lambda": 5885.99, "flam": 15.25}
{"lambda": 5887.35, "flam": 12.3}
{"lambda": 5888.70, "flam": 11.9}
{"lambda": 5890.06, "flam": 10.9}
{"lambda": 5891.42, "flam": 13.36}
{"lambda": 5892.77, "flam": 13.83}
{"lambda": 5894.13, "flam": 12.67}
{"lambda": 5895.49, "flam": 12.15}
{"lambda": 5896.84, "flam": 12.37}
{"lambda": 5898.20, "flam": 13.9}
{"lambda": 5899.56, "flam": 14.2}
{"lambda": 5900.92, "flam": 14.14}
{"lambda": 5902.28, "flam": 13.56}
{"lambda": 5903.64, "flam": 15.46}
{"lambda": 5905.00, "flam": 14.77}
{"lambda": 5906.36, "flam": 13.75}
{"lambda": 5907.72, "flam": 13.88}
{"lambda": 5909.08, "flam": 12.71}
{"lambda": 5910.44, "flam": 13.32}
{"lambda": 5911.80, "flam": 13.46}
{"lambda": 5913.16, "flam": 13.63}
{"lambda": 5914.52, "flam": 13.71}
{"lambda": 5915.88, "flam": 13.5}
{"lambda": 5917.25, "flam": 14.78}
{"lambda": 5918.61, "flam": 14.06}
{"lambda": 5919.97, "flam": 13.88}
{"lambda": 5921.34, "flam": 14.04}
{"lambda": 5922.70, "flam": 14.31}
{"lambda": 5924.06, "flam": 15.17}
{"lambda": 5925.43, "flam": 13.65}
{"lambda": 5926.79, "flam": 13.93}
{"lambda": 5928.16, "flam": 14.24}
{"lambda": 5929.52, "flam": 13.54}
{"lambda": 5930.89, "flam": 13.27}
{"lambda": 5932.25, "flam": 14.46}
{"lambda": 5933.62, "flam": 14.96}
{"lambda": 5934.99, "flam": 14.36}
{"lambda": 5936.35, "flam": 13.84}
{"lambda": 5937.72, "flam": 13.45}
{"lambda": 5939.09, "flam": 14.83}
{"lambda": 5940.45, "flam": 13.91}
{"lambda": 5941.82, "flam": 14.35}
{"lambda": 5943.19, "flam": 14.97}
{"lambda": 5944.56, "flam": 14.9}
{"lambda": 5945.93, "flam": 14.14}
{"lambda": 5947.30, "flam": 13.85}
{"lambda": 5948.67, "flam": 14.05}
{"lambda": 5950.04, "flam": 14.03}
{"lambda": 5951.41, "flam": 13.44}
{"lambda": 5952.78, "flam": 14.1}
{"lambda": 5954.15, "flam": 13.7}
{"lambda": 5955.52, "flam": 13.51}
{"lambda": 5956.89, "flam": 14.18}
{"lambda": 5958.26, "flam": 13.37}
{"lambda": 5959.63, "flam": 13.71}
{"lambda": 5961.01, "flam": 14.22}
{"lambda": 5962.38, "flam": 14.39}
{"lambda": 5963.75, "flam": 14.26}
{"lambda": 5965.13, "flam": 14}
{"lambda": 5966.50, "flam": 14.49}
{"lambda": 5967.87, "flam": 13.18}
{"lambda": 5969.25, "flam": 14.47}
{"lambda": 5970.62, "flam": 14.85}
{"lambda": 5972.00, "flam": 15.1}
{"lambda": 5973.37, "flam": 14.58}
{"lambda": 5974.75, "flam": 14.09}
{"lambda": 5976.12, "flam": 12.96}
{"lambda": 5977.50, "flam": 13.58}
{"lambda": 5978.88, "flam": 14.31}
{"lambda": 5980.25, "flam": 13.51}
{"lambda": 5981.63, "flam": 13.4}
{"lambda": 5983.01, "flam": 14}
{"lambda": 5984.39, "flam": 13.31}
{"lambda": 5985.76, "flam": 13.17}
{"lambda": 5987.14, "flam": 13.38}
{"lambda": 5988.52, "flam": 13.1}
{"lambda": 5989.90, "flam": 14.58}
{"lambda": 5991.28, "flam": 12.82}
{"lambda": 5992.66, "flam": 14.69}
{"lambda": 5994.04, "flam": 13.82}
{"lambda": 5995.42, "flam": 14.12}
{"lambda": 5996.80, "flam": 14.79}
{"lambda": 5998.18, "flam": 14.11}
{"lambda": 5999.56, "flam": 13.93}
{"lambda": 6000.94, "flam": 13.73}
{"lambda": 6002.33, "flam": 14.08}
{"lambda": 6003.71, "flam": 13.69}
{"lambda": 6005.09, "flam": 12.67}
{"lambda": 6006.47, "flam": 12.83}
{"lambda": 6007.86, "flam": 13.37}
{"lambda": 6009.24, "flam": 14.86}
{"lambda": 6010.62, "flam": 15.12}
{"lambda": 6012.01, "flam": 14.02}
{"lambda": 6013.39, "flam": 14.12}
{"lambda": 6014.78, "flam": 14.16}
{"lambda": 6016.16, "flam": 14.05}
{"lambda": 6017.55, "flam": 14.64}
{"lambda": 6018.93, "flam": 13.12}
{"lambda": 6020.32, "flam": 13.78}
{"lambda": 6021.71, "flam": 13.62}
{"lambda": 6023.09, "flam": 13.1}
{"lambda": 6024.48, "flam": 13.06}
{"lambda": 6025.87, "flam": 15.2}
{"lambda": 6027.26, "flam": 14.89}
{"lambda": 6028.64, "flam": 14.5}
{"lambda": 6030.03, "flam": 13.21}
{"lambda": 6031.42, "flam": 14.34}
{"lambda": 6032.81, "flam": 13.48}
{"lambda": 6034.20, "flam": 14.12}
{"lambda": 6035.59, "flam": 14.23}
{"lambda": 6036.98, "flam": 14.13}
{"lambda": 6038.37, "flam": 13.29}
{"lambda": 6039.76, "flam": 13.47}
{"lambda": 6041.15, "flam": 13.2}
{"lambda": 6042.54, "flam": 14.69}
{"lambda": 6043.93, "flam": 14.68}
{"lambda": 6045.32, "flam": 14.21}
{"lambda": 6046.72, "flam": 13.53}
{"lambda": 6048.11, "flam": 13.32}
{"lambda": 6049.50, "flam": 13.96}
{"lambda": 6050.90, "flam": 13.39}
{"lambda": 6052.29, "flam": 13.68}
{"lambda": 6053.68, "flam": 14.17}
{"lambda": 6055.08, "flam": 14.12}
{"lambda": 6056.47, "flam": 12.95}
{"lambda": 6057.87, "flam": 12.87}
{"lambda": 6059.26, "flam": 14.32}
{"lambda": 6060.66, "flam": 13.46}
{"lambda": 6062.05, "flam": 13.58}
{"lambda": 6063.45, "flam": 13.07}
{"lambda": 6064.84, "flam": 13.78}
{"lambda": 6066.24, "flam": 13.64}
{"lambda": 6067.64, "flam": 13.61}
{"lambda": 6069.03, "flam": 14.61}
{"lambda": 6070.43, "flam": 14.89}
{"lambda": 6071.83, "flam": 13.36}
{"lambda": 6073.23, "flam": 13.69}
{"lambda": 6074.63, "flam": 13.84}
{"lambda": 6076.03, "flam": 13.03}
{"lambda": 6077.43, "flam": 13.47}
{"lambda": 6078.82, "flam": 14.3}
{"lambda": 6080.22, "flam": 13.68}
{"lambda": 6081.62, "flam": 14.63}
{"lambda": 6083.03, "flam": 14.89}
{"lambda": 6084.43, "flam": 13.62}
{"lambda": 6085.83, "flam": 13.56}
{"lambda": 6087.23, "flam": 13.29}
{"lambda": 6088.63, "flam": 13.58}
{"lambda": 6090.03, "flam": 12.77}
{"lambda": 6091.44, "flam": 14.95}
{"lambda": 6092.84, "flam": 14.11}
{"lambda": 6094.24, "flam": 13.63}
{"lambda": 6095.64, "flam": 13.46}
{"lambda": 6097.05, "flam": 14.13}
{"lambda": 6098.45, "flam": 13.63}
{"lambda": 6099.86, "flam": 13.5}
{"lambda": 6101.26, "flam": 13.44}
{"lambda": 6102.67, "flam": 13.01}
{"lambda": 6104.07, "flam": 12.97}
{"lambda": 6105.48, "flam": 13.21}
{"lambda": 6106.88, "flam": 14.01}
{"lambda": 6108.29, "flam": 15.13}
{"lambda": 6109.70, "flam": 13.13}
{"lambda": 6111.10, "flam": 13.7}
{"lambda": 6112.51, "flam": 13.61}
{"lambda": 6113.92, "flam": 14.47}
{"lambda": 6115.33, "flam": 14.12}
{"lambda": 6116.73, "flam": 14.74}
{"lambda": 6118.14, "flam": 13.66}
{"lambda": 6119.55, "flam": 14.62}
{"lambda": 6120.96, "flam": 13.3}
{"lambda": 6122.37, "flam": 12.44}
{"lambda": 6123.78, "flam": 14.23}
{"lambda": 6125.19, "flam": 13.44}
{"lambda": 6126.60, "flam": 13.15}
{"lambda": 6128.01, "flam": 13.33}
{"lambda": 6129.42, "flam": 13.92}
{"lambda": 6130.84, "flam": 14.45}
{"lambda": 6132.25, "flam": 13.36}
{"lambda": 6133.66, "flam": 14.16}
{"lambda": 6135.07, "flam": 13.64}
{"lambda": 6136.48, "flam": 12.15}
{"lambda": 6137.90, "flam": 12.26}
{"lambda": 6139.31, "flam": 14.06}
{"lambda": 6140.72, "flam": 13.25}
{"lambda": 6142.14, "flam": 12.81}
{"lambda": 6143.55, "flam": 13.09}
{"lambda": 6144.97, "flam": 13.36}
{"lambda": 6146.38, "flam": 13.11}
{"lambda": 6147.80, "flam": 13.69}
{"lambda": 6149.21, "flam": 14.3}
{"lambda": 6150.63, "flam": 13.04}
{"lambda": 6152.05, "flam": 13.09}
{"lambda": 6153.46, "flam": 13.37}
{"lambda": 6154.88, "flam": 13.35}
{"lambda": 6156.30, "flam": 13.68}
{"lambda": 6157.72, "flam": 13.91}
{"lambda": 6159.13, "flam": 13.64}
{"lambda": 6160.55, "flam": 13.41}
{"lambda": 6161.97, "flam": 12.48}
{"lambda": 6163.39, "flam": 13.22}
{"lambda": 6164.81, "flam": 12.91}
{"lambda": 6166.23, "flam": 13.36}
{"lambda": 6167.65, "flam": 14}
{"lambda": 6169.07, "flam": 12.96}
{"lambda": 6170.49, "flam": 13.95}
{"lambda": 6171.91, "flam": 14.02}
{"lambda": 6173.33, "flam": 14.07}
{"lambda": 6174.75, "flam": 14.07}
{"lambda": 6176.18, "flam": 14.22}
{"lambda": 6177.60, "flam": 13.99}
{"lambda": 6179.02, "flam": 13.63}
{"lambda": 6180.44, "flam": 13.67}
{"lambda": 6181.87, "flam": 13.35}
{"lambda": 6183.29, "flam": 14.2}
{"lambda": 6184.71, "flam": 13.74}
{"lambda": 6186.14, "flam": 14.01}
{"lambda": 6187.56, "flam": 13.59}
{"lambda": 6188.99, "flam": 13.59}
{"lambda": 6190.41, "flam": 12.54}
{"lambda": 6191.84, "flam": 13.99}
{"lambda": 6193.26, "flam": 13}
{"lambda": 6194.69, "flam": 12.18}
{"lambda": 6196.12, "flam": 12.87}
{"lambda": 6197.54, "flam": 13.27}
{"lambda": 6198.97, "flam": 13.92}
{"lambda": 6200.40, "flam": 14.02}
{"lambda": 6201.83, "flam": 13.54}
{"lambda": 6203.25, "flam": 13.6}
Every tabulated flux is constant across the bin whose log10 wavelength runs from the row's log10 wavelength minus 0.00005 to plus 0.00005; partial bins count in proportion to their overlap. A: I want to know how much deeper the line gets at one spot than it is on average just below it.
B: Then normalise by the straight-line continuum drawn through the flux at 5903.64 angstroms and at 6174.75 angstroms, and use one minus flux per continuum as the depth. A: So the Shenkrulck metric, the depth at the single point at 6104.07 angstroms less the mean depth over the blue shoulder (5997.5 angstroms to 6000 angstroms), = 0.038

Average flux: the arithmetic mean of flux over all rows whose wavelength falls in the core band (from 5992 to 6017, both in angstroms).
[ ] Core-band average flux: 14.0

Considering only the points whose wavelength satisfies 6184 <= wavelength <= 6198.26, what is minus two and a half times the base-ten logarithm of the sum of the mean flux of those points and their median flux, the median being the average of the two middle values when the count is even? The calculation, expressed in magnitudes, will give -3.567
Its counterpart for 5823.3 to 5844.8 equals -3.609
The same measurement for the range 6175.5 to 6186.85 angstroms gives -3.607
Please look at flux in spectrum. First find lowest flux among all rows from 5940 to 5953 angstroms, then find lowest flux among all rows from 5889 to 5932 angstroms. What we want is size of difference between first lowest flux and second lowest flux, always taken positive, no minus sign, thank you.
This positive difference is 2.5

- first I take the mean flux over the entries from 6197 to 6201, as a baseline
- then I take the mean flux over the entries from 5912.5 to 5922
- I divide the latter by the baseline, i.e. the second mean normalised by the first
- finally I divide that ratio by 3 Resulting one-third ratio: 0.338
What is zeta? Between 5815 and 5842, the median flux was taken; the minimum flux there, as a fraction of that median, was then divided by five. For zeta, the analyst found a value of 0.177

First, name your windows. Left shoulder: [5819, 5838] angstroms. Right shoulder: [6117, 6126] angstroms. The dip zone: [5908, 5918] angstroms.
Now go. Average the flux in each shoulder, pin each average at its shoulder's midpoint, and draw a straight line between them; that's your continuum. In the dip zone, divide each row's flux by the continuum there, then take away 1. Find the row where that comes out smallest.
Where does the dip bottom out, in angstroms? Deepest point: 5909.08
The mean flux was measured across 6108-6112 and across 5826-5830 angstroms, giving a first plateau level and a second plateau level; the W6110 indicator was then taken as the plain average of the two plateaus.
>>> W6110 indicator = 13.8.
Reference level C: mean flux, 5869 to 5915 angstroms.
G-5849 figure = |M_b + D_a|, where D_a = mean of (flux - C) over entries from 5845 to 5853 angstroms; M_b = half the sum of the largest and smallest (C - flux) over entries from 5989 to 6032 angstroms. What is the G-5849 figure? 0.19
